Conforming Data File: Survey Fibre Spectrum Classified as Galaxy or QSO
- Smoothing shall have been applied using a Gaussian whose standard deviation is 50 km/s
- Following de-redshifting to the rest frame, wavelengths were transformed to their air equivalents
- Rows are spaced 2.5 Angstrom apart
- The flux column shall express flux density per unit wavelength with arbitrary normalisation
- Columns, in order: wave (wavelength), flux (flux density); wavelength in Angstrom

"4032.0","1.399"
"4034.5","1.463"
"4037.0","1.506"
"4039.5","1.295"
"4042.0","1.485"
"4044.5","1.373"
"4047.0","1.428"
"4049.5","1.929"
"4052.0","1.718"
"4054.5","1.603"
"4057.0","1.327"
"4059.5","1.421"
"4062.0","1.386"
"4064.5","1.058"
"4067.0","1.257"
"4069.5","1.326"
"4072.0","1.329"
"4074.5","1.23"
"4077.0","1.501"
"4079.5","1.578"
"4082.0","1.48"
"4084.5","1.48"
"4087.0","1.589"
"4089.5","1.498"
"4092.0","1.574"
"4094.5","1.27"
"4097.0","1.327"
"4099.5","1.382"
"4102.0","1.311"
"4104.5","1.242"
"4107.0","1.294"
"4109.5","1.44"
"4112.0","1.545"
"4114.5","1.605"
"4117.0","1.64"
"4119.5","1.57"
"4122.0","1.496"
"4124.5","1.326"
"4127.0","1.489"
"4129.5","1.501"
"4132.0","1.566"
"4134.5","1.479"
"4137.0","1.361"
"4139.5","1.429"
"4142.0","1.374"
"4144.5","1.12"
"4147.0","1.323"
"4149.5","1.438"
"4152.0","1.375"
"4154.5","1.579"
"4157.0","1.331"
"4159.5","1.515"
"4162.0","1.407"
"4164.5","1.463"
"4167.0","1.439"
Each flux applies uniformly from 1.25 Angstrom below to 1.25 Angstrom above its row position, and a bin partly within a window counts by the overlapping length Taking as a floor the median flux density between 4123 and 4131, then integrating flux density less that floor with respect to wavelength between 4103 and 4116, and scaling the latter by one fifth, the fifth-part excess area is -0.16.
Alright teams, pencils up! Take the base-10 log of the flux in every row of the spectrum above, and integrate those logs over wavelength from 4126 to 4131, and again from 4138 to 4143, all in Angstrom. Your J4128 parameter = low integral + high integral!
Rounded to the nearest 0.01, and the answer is 1.61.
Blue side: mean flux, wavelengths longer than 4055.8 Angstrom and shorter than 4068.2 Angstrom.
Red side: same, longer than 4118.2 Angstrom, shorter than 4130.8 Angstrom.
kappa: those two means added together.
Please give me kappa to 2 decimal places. 2.77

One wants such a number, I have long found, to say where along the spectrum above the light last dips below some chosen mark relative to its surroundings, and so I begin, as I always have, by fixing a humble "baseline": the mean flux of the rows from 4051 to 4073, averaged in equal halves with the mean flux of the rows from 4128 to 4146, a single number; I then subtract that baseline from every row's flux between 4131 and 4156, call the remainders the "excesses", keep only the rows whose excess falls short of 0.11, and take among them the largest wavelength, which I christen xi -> 4152.0 Angstrom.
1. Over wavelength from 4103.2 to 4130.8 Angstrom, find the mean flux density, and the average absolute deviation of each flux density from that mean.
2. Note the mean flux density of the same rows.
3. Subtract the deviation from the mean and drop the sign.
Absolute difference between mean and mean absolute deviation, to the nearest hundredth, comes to 1.36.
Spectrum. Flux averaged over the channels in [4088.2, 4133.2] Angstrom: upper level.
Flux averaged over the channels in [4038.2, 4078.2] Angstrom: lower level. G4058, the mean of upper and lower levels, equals 1.43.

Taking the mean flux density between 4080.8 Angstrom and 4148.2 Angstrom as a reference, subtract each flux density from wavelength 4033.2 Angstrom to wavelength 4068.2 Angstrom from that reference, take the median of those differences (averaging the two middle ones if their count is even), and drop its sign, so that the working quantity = 0.009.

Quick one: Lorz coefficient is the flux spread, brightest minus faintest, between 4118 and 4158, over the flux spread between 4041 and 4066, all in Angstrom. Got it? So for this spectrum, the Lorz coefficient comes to 0.53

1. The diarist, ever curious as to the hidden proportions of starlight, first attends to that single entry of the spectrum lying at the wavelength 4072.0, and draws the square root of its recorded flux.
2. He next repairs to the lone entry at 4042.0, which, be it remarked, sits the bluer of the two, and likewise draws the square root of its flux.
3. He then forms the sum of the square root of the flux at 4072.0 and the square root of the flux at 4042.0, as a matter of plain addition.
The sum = 2.37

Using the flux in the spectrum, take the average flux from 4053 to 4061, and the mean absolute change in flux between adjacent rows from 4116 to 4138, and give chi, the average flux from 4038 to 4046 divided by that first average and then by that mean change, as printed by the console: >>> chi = 10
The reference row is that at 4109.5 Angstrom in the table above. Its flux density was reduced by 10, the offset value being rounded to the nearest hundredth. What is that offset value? -8.56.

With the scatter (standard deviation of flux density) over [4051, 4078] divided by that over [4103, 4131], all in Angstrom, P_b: 1.40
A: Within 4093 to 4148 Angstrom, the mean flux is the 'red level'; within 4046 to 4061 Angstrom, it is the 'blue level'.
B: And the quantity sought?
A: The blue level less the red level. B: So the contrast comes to 0.16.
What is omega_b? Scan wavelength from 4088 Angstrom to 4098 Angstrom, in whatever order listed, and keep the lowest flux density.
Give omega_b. 1.27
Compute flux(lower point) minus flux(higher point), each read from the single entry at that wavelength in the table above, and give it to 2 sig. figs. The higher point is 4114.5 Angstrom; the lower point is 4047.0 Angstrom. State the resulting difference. -0.18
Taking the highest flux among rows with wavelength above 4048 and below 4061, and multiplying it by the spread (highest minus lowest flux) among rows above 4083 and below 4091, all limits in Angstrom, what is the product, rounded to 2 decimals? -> 0.21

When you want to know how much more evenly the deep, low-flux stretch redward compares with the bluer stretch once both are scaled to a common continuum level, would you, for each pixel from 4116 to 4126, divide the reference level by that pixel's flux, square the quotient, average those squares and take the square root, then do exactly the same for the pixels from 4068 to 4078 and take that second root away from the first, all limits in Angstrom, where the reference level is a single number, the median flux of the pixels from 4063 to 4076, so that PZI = -0.10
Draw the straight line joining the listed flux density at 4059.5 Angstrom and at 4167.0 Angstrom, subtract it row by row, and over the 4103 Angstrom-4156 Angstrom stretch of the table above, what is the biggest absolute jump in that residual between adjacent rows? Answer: 0.254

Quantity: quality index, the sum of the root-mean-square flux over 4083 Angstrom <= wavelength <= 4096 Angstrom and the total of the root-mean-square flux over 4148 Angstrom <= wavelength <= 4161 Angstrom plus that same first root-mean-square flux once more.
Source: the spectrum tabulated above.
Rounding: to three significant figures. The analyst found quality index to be 4.42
